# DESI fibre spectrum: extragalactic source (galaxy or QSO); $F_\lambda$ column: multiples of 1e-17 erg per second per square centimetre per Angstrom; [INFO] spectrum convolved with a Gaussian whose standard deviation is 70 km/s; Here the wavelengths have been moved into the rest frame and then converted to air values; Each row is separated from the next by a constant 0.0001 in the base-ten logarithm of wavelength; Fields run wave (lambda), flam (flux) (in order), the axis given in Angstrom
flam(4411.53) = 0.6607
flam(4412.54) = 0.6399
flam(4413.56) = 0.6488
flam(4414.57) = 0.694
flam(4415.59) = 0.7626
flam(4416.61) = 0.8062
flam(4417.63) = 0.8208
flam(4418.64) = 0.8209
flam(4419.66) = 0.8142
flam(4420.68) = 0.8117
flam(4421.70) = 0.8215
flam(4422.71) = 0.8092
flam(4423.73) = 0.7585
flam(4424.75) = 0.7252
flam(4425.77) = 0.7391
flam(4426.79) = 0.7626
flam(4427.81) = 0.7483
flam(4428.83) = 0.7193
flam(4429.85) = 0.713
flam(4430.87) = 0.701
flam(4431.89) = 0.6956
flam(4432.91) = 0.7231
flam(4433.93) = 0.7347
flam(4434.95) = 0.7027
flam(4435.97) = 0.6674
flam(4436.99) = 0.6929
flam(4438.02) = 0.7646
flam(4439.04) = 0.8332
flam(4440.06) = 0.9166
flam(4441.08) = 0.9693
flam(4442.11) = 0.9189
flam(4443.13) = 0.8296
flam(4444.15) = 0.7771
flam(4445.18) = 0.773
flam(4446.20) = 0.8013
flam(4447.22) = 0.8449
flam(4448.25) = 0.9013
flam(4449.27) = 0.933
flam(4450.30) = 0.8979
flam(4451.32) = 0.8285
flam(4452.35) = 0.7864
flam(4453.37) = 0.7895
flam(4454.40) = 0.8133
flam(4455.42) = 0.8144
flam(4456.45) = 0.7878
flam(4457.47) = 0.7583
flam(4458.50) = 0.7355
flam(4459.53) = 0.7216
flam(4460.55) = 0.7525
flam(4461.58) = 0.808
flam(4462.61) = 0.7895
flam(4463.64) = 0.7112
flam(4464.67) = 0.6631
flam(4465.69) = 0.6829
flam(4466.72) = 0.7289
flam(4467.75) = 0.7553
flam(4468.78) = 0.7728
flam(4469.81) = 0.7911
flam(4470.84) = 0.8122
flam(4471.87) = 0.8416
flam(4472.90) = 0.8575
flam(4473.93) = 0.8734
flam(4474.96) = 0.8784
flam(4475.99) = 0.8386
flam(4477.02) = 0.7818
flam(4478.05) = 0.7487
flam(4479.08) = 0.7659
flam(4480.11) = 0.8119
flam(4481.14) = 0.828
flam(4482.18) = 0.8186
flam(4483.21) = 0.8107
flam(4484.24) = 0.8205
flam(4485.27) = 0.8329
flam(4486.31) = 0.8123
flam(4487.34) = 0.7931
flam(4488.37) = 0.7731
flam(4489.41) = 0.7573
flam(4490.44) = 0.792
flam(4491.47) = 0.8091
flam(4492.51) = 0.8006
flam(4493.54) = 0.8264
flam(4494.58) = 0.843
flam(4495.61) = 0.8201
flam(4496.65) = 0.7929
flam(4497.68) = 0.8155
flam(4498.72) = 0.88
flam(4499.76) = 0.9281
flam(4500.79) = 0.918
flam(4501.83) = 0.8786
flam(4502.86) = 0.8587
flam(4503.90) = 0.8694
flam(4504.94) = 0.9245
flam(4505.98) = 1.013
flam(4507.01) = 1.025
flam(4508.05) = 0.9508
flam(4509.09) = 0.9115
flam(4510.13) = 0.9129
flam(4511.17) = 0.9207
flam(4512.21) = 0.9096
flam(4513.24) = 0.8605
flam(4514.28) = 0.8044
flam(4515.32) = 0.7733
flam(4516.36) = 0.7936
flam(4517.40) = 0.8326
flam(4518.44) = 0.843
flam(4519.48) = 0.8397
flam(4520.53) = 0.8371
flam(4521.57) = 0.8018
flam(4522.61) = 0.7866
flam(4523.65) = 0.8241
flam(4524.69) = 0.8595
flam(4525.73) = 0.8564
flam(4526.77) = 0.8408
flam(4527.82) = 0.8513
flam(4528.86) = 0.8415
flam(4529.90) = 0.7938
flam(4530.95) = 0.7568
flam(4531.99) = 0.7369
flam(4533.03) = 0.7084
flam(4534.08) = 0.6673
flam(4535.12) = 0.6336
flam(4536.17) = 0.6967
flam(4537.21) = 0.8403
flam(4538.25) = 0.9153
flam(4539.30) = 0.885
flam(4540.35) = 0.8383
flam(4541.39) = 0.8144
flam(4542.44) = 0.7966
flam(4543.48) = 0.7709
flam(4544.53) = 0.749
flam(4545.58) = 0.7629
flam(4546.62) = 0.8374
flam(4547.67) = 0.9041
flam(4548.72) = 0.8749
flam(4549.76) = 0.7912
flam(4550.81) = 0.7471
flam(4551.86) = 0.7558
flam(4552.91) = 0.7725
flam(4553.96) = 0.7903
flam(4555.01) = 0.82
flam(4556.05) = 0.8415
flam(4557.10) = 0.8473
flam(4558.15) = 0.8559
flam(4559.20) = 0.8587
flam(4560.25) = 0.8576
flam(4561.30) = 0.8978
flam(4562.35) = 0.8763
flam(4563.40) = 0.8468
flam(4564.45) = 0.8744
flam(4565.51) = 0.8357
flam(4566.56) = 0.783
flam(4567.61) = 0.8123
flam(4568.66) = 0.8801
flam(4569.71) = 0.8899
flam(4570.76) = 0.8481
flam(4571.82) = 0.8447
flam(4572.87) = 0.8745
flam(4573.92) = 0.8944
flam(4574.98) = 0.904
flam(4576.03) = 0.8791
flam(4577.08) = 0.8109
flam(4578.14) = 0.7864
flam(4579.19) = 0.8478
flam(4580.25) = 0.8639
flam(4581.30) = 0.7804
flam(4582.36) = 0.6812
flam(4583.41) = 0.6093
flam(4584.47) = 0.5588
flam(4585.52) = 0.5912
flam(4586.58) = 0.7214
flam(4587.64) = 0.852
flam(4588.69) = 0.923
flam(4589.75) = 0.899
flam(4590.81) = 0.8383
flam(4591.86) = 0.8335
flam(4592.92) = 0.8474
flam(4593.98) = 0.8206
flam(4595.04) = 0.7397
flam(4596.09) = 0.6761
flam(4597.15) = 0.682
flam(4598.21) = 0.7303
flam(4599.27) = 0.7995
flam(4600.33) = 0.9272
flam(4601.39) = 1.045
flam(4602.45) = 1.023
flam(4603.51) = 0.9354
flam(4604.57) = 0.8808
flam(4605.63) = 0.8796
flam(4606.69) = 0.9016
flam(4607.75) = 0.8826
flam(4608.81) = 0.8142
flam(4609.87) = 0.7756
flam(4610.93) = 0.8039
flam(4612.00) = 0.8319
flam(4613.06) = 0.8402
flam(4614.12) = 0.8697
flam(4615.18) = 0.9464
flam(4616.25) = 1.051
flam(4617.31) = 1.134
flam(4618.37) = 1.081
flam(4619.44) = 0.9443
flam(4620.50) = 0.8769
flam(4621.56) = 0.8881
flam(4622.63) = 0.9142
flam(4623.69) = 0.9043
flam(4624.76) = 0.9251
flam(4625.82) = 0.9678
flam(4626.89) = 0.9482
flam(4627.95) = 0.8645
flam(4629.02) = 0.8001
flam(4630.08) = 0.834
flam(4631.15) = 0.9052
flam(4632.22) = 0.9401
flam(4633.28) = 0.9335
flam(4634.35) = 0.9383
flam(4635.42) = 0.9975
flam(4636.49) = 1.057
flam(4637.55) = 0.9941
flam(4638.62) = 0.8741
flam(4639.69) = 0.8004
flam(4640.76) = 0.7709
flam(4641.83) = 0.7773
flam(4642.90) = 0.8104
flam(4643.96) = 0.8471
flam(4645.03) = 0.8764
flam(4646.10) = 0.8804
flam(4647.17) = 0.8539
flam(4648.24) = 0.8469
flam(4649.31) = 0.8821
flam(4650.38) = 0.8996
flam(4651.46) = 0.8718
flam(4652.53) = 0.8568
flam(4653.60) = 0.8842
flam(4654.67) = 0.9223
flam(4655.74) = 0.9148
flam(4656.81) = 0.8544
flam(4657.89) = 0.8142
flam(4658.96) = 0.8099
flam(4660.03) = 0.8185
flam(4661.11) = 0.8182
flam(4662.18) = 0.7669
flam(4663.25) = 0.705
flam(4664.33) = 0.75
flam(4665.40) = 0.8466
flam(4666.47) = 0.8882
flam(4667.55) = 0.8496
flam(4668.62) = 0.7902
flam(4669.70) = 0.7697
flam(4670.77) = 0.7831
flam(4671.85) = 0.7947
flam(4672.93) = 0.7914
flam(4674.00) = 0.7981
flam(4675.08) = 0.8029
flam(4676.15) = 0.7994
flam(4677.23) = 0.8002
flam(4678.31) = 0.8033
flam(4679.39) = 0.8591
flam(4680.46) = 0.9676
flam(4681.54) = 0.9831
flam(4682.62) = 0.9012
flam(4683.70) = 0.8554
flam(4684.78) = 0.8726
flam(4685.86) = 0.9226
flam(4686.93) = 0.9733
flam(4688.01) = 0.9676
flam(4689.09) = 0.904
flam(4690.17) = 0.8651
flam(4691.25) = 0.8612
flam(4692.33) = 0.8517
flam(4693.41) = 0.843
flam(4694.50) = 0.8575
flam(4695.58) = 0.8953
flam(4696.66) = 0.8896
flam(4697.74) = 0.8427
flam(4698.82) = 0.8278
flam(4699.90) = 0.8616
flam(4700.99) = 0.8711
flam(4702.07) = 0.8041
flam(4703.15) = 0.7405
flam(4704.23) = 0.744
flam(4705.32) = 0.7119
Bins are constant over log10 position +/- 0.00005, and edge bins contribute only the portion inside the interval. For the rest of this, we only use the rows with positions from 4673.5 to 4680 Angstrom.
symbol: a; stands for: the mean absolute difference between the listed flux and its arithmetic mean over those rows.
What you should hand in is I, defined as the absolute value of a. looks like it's 0.016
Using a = 0.016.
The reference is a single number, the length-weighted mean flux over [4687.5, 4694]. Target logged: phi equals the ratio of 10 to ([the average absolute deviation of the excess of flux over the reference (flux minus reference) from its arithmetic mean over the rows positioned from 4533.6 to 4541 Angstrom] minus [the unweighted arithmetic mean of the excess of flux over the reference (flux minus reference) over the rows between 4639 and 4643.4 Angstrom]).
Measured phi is 53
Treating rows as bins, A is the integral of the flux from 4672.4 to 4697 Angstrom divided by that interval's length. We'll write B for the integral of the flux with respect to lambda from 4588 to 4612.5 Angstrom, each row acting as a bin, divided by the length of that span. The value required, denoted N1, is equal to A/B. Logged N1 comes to 1.03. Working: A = 0.87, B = 0.85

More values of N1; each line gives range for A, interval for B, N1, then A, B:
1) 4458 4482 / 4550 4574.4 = 0.93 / 0.78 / 0.84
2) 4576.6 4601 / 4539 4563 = 0.94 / 0.78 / 0.82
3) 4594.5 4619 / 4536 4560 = 1.08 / 0.88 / 0.82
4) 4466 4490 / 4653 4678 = 0.98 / 0.80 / 0.82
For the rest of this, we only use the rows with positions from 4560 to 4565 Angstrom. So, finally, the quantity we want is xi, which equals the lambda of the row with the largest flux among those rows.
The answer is 4561.30 Angstrom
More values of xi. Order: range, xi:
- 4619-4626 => 4625.82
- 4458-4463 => 4461.58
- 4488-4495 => 4494.58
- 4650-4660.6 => 4654.67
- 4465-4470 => 4469.81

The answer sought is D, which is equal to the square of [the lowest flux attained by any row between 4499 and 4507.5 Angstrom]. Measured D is 0.74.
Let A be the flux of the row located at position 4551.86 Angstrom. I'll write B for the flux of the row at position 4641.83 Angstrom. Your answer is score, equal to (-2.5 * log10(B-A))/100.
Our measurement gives 0.0417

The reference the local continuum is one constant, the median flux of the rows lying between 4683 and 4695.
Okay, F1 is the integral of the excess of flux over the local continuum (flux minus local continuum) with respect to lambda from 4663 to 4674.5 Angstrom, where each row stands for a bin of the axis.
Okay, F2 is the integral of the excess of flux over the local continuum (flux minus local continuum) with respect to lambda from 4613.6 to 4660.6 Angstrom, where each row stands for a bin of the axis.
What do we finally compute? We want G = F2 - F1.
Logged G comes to 2.4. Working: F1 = -0.8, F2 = 1.6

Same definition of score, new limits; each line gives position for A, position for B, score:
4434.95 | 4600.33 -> 0.0162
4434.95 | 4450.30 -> 0.0177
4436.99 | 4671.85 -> 0.0248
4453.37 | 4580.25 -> 0.0282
